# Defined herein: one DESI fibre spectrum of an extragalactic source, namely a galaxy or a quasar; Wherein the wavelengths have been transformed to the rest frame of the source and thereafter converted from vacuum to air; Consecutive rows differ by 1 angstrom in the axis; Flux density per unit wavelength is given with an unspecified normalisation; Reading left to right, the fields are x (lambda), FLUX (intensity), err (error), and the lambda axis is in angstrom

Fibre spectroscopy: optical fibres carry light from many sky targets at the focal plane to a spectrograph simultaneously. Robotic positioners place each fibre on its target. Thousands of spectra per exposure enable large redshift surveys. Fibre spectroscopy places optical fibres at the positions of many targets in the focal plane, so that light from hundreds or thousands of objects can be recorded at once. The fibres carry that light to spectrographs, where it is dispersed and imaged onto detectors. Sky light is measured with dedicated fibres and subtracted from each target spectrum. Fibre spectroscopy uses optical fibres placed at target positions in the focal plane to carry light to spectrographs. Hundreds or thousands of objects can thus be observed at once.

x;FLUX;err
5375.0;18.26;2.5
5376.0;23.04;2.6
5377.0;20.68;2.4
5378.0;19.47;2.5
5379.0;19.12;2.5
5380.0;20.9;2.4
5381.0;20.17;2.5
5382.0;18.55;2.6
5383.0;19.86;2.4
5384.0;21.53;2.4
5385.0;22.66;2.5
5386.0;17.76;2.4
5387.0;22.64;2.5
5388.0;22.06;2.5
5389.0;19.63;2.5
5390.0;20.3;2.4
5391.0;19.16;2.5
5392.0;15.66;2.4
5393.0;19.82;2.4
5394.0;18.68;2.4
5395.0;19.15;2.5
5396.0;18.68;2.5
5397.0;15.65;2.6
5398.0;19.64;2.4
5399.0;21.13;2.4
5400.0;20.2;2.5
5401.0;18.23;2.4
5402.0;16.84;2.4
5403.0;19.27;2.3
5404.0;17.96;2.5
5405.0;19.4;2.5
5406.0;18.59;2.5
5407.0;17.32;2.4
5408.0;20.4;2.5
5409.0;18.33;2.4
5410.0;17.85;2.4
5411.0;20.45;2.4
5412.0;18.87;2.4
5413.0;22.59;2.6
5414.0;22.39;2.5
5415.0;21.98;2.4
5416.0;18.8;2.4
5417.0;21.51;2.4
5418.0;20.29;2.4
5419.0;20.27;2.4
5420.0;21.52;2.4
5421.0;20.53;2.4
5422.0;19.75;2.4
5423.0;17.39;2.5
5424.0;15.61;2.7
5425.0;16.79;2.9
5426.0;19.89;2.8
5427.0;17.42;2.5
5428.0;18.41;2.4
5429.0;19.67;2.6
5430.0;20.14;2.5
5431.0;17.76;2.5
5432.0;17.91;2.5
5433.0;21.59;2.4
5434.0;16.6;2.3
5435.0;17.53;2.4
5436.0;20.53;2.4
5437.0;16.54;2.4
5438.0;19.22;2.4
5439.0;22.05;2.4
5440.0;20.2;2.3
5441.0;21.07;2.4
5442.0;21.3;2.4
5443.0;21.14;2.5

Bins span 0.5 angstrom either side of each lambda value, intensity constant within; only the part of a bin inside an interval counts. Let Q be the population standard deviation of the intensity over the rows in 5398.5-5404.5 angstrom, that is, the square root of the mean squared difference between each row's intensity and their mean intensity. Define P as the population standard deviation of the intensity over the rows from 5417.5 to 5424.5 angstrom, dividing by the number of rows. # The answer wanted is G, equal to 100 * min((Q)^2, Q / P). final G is 75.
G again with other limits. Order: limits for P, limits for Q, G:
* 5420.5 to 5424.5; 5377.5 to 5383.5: 39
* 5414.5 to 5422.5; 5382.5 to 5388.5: 179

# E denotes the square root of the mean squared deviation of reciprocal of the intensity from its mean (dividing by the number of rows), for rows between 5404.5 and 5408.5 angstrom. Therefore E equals 0.0032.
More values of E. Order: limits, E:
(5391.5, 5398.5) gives 0.0054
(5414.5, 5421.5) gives 0.0024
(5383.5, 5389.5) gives 0.0044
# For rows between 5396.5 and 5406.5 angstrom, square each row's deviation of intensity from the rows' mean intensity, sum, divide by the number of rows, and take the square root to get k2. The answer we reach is 1.53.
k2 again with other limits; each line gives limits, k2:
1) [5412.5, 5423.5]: 1.51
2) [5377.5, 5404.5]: 1.76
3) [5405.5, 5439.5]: 1.86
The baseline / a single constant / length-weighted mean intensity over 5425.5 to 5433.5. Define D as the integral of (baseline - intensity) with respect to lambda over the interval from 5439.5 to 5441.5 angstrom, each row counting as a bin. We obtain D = -3.1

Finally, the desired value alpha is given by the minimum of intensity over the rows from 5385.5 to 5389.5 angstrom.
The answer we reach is 17.76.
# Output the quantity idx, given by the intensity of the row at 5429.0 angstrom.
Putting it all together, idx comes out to 19.67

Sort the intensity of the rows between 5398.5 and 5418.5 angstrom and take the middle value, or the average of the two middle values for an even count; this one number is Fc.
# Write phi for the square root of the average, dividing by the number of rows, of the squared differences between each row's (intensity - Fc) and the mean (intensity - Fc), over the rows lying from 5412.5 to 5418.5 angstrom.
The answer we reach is 1.3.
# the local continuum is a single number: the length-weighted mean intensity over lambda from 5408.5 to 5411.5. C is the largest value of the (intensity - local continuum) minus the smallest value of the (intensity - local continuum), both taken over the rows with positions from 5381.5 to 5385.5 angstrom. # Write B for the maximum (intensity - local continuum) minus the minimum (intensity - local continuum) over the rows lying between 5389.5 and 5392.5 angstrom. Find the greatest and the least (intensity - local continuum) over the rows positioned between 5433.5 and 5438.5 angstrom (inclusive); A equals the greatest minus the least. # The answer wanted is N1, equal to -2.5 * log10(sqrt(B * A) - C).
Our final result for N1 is 1.8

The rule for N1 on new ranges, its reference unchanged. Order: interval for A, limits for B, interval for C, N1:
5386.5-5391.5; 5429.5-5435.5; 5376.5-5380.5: -0.9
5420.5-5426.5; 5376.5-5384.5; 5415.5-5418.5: -0.1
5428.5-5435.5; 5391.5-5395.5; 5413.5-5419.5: 0.0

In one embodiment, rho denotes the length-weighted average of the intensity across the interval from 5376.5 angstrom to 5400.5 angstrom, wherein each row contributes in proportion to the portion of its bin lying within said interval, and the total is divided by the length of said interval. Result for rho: 19.7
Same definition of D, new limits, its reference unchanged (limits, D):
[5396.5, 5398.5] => 2.9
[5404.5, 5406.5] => 0.2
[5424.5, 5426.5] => 1.5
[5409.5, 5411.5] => -0.1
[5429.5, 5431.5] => 0.3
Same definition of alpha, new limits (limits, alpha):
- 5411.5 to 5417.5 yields 18.8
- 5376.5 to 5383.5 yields 18.55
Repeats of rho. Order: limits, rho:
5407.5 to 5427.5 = 19.6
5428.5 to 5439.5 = 19.0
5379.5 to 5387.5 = 20.5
